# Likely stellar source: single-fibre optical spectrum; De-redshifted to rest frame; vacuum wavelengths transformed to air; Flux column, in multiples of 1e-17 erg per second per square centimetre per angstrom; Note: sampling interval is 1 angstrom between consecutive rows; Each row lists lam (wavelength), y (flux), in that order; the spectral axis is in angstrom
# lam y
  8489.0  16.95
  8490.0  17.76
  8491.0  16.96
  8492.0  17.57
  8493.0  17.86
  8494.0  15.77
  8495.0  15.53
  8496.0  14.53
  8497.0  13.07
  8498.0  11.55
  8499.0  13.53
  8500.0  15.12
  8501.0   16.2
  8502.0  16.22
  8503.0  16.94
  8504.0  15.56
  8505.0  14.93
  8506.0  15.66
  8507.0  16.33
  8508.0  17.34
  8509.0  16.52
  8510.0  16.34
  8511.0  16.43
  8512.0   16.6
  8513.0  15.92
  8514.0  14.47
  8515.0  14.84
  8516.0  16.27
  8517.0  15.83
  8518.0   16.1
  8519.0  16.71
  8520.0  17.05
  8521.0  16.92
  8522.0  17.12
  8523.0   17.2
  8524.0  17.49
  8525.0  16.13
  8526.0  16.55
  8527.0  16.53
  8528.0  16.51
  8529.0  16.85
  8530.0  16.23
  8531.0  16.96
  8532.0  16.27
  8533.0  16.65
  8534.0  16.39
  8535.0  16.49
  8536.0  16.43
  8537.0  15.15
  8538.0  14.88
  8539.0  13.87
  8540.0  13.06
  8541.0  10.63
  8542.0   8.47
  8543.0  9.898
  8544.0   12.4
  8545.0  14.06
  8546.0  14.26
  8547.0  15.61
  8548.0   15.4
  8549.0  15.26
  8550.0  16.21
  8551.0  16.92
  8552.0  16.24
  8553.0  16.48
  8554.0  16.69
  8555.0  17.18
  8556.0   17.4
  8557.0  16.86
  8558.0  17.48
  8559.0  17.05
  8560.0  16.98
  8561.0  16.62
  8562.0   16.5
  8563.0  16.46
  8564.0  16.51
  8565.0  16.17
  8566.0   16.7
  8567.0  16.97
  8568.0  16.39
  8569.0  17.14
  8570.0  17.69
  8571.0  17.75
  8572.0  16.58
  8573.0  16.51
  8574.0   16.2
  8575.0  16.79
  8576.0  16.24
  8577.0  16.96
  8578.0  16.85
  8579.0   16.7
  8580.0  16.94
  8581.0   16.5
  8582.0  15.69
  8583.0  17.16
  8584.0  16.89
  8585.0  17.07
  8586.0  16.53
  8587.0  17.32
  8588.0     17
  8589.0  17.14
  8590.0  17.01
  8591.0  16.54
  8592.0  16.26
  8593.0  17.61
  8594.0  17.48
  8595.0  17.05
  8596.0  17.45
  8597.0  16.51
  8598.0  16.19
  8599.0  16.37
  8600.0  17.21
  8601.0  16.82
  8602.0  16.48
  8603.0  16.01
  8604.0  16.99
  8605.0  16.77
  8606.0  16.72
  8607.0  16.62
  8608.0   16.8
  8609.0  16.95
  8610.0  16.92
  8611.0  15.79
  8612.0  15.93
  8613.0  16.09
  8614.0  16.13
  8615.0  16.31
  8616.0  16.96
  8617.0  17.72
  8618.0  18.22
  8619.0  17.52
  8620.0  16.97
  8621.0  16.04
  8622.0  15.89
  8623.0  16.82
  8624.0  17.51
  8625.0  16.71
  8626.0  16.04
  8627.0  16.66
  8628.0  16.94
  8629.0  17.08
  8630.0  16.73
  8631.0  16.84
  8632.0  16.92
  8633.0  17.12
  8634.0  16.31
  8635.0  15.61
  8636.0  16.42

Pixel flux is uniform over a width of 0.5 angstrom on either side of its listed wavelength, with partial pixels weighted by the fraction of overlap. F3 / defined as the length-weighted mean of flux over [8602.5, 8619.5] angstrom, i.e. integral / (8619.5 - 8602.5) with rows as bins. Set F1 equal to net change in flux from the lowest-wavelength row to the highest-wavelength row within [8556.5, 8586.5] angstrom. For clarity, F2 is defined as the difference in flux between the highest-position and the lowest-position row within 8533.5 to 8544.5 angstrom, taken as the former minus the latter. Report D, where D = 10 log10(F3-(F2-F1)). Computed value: 13.1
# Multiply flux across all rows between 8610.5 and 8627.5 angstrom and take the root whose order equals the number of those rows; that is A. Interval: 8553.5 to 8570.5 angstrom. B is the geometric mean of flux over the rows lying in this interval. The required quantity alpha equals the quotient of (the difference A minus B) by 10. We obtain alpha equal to -0.02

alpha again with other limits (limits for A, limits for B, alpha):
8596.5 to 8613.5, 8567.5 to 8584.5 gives -0.02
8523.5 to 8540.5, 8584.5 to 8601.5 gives -0.09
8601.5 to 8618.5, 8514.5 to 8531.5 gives 0.01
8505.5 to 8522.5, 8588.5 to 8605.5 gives -0.06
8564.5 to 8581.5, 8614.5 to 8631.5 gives -0.01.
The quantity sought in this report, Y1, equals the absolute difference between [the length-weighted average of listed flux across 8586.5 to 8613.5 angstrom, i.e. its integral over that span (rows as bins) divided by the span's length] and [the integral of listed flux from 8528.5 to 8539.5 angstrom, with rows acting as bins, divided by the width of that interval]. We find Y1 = 0.7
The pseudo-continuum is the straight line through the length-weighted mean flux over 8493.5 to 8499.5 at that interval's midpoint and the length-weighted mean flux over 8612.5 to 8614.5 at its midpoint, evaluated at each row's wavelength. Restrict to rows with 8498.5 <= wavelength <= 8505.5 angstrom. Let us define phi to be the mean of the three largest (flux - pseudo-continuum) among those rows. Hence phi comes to 2.36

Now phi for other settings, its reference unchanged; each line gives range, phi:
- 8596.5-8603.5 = 0.99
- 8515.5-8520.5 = 2.29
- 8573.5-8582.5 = 1.44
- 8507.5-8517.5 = 2.59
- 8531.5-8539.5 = 1.84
